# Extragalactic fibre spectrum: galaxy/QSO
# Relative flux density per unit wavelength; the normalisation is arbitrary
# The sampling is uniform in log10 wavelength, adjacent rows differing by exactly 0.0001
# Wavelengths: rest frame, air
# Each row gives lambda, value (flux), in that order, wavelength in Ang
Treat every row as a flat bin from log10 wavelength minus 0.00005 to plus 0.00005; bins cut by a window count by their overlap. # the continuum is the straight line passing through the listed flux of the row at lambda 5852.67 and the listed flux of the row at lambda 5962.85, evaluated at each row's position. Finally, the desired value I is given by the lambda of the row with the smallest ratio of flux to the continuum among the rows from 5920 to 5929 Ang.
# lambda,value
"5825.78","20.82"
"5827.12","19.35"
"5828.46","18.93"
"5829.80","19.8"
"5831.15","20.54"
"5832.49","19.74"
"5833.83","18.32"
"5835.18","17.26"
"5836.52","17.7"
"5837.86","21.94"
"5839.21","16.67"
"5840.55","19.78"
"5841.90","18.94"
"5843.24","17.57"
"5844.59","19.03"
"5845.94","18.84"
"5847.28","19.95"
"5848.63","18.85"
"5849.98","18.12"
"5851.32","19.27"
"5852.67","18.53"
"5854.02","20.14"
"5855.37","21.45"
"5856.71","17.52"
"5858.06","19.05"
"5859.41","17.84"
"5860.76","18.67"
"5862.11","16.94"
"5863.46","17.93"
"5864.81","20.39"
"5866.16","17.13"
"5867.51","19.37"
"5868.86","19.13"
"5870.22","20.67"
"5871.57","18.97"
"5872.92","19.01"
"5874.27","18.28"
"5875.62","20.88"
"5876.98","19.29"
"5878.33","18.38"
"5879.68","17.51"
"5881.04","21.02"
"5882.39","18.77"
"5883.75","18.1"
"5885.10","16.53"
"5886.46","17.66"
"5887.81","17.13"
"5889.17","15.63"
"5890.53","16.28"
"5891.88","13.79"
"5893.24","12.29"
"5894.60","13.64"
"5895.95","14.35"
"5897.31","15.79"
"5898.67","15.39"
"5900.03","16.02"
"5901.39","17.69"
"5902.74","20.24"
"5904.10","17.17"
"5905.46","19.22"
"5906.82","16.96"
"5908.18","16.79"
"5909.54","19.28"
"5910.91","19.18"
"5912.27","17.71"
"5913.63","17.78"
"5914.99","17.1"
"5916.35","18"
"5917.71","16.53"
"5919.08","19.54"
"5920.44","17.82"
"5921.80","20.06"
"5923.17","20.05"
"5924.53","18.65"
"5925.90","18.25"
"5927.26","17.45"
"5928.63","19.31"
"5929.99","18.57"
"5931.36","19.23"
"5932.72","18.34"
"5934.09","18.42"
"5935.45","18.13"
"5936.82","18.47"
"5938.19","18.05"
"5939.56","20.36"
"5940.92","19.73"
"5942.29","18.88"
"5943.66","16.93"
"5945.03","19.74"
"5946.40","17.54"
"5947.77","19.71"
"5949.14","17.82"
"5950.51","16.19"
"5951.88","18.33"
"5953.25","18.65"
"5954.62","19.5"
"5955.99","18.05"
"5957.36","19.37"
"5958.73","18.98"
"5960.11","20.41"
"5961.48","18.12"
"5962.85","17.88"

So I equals 5927.26 Ang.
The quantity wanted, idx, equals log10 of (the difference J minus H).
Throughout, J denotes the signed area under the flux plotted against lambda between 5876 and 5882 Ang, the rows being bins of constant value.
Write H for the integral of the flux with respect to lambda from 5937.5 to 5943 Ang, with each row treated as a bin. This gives 0.9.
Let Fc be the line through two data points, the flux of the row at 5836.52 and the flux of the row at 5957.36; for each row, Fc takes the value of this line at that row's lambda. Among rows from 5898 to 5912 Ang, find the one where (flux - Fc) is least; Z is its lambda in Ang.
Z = 5898.67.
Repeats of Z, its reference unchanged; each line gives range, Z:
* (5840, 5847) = 5843.24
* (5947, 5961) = 5950.51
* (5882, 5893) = 5891.88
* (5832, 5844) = 5839.21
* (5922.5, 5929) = 5927.26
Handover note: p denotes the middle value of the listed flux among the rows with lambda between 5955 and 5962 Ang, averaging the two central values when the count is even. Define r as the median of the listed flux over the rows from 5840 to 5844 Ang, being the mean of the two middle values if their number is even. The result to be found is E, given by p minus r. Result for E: 0.0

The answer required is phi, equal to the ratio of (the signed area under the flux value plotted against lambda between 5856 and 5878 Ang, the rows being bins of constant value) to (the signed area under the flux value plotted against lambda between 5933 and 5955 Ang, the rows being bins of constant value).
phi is 1.02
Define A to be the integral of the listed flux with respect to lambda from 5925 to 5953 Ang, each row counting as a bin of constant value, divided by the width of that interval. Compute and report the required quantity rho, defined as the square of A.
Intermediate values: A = 18.5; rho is 341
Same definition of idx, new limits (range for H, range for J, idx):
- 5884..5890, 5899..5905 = 0.7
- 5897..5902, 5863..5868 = 1.1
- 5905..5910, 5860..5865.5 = 1.1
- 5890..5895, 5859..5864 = 1.3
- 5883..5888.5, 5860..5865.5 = 0.8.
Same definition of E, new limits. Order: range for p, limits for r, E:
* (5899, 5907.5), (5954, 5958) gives -1.9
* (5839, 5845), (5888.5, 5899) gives 4.1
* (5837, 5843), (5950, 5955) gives 0.9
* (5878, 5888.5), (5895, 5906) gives 1.3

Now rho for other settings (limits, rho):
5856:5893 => 329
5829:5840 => 361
